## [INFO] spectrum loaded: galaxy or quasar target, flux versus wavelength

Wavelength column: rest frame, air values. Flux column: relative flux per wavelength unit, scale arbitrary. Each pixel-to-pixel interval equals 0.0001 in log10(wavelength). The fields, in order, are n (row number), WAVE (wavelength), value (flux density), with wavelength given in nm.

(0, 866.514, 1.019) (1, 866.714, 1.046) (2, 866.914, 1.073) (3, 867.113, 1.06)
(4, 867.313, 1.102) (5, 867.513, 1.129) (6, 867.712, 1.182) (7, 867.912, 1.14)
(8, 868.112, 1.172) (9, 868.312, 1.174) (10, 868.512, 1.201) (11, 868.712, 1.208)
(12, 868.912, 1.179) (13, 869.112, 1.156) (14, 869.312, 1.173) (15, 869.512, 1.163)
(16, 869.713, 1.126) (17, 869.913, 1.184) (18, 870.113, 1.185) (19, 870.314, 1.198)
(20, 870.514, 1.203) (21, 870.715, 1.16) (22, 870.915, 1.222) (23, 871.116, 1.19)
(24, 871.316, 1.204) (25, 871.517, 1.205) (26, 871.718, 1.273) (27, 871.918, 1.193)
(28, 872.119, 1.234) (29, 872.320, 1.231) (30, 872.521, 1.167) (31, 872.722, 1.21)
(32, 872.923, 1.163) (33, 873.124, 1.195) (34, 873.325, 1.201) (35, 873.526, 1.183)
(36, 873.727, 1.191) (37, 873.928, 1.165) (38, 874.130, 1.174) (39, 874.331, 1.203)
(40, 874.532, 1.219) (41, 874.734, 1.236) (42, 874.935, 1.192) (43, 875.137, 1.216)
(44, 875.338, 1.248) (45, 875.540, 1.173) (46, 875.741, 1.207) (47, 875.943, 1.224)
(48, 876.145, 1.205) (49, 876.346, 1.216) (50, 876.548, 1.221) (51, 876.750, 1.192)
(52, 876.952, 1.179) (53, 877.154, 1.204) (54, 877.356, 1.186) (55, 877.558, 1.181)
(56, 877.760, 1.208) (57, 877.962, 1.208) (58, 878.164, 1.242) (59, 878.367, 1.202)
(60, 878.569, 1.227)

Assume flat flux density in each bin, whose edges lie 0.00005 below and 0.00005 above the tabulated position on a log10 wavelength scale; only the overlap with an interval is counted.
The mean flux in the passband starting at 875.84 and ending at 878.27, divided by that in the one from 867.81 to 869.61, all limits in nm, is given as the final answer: 1.03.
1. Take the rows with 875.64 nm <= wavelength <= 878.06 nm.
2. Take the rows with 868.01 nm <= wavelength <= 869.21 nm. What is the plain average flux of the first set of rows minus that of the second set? 0.021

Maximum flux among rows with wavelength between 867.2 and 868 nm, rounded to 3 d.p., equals 1.182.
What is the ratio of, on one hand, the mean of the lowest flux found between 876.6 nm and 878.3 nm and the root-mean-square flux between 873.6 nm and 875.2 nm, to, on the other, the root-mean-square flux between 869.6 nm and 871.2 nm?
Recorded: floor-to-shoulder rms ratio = 1.005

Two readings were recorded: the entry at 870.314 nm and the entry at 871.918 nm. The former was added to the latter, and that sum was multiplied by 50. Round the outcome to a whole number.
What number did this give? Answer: 120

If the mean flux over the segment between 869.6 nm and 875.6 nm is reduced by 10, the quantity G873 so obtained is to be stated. -8.80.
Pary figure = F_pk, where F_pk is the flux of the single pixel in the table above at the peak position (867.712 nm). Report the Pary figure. 1.182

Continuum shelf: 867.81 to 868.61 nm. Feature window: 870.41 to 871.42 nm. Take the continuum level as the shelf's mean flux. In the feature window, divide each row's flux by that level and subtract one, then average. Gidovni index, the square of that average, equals 0.0004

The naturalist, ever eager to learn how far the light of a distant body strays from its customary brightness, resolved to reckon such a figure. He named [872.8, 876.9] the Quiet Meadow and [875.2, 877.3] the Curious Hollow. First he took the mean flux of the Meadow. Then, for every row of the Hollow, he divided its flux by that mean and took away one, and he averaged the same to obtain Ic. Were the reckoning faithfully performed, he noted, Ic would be 0.005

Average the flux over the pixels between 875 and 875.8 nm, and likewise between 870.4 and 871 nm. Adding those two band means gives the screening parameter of 2.41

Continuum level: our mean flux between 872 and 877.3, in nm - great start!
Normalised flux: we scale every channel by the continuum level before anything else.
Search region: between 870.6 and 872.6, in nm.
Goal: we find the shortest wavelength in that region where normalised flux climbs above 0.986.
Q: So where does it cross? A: 870.915 nm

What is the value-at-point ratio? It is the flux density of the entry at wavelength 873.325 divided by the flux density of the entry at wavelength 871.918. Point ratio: 1.007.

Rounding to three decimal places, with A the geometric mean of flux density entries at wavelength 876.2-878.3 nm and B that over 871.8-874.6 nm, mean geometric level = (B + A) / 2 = 1.199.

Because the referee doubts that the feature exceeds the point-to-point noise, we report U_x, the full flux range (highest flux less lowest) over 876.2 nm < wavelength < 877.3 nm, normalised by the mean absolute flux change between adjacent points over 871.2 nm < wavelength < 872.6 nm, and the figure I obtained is 1.0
